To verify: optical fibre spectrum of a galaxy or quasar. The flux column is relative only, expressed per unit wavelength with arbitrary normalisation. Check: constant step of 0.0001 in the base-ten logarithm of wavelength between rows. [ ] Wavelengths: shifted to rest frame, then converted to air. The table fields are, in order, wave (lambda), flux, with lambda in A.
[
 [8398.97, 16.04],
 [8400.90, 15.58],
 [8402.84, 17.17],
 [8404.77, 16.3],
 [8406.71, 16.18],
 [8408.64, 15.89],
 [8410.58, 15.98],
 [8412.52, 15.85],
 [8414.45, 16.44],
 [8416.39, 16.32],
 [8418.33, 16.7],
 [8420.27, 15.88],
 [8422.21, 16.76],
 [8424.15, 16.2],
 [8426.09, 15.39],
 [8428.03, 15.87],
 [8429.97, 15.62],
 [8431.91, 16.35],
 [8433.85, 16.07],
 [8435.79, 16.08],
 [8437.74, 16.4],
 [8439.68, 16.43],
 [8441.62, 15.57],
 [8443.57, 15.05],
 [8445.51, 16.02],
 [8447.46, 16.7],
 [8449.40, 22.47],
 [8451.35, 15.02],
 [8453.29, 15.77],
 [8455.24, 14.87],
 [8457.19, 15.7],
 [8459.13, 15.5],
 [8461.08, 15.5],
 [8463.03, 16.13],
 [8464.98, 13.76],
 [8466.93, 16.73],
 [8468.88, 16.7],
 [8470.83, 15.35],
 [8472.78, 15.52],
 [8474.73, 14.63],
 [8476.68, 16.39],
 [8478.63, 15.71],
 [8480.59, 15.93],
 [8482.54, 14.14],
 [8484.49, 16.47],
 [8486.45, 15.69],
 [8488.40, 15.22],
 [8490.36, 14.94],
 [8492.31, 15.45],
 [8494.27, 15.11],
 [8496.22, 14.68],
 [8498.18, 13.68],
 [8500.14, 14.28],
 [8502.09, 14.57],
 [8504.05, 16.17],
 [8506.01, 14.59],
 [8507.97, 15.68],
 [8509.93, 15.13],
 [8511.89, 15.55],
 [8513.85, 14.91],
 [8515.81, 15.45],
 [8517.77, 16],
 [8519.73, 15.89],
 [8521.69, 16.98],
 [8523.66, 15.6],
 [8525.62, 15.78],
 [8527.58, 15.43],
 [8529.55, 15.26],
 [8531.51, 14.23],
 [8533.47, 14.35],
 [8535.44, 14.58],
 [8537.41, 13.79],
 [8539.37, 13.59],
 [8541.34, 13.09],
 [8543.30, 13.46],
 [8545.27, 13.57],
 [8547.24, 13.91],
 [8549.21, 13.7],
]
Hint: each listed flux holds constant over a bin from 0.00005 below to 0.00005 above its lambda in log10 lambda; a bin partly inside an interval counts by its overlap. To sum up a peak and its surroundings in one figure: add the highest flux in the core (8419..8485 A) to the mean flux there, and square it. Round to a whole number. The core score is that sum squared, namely 1477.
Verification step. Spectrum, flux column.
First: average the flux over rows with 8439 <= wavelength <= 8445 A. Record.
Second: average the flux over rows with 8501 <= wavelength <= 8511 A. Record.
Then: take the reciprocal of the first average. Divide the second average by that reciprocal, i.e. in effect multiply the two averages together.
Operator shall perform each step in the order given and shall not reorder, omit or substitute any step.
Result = 239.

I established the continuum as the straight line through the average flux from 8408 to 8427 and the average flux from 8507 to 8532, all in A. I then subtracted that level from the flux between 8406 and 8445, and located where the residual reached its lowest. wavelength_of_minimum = 8443.57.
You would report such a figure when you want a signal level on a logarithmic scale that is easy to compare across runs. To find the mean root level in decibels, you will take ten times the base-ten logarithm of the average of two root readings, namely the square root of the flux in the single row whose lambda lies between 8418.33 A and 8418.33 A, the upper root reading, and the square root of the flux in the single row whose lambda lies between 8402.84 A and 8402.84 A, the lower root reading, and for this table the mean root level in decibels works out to 6.14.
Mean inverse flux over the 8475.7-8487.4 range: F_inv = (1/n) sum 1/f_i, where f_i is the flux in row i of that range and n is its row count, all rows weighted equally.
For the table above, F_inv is 0.0638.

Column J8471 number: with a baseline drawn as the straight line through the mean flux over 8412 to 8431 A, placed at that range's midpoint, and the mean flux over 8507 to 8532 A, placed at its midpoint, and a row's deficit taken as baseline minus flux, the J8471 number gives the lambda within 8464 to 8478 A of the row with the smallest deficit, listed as 8466.93 A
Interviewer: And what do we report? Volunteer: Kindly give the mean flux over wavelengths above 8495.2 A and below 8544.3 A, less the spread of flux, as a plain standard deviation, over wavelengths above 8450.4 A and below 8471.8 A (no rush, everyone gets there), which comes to 14.1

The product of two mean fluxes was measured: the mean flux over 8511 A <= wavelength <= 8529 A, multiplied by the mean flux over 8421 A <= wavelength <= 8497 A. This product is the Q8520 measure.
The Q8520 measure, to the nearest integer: 249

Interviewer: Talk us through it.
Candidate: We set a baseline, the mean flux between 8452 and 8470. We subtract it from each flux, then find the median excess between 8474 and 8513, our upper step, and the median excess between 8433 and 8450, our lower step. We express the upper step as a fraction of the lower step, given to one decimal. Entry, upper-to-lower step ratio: -1.0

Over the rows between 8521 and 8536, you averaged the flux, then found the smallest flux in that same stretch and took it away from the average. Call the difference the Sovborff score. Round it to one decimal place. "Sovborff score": 1.0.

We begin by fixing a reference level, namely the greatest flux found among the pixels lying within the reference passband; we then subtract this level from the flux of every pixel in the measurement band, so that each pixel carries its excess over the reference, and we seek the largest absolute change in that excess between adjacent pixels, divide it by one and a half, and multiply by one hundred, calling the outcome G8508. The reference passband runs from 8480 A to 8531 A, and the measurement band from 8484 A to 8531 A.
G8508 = 107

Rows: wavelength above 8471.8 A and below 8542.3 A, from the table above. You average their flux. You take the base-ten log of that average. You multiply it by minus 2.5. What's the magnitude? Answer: -2.95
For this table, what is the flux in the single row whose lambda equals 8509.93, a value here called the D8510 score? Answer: 15.13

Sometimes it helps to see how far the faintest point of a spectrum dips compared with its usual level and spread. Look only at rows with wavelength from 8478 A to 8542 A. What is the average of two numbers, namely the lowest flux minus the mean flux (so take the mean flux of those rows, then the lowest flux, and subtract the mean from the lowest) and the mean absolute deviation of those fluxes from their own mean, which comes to -0.64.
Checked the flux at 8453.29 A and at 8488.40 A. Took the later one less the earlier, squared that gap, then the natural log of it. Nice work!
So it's -1.2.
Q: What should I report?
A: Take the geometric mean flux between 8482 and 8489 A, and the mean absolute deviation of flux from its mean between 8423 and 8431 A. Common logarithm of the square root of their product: 0.30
